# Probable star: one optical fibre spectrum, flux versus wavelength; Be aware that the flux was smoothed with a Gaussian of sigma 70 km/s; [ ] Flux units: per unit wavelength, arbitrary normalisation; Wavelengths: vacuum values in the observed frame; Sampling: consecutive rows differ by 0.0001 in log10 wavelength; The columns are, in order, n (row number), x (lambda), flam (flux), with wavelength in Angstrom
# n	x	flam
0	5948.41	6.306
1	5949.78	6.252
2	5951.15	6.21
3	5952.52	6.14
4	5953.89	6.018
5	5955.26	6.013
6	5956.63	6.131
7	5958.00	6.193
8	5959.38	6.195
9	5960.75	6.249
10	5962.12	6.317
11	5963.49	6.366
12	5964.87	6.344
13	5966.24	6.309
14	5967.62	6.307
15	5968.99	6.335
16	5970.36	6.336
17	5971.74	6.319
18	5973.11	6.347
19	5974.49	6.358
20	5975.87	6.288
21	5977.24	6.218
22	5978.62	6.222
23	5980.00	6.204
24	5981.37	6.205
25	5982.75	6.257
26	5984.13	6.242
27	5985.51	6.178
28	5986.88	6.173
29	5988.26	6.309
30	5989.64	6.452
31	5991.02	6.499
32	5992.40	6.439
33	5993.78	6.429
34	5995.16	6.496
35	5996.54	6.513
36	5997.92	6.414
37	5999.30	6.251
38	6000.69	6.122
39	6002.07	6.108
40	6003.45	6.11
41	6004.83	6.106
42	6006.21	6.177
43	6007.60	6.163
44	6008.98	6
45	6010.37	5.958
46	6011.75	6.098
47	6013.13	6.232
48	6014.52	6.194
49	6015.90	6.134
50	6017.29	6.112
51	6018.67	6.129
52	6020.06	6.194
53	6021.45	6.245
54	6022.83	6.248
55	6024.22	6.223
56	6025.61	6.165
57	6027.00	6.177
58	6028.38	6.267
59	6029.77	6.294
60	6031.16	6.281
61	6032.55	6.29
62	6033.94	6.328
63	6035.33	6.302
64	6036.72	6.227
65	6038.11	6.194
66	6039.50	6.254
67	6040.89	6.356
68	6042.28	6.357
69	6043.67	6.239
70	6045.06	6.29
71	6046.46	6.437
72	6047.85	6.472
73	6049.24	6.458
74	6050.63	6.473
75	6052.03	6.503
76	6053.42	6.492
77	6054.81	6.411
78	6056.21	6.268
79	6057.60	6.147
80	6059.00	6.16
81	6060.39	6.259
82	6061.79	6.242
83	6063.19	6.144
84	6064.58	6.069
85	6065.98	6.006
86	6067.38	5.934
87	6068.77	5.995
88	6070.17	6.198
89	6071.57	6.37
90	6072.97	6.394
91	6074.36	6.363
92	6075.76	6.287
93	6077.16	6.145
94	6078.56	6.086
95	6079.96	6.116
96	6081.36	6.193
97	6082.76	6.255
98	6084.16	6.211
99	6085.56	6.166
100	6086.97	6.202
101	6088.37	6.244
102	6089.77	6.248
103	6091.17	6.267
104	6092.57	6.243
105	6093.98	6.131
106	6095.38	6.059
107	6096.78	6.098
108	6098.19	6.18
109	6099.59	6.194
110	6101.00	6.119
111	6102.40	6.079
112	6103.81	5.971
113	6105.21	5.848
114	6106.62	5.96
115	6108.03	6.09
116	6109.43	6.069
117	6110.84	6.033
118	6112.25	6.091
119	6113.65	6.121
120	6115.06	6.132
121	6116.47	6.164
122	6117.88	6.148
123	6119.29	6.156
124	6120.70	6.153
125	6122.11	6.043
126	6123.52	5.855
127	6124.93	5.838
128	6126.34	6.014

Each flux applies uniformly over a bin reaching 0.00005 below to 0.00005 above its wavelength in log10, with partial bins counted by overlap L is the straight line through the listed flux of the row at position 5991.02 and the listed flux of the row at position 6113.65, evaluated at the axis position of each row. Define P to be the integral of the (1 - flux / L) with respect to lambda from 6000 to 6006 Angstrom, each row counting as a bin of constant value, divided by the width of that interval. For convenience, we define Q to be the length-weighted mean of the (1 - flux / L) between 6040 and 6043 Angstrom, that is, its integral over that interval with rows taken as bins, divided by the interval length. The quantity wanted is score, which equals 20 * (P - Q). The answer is 1.09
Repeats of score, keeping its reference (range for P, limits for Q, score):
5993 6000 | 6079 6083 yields 0.04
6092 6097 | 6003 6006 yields -0.90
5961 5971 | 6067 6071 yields 0.13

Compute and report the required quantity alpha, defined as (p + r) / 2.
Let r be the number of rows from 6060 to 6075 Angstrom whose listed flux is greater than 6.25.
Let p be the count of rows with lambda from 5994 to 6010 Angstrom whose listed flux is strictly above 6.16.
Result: 5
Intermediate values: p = 6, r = 4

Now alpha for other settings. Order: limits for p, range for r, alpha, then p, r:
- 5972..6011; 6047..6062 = 15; 22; 8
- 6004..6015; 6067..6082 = 4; 4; 4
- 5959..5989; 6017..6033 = 13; 22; 4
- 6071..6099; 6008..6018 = 7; 14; 0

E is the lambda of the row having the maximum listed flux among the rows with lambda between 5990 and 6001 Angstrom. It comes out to 5996.54 Angstrom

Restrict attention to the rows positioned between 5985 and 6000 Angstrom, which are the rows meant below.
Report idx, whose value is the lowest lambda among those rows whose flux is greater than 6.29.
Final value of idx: 5988.26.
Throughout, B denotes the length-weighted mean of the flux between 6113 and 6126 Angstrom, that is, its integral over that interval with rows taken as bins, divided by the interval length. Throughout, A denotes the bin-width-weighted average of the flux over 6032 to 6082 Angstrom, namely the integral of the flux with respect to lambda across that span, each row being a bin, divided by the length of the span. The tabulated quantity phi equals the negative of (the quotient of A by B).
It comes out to -1.033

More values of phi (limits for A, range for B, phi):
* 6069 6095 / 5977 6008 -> -0.992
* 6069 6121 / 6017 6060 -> -0.978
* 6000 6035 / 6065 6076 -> -0.998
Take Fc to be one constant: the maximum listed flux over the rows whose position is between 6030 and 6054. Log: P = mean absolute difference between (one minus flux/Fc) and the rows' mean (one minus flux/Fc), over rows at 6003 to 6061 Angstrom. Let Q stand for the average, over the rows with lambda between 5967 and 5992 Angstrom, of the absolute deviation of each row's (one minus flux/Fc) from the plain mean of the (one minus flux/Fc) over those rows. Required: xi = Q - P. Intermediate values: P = 0.015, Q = 0.0109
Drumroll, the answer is -0.0043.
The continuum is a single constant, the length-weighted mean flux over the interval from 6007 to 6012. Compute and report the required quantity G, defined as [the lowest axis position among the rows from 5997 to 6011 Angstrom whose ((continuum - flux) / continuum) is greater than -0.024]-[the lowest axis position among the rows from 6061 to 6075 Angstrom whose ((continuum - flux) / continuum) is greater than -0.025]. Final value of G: -62.5 Angstrom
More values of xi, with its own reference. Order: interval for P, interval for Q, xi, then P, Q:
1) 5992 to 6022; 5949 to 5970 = -0.0048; 0.019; 0.0139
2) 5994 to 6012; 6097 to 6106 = -0.0053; 0.021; 0.0160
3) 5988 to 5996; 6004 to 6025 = 0.0032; 0.007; 0.0102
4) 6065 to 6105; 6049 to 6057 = -0.0046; 0.014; 0.0097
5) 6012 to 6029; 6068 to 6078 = 0.0117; 0.006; 0.0181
